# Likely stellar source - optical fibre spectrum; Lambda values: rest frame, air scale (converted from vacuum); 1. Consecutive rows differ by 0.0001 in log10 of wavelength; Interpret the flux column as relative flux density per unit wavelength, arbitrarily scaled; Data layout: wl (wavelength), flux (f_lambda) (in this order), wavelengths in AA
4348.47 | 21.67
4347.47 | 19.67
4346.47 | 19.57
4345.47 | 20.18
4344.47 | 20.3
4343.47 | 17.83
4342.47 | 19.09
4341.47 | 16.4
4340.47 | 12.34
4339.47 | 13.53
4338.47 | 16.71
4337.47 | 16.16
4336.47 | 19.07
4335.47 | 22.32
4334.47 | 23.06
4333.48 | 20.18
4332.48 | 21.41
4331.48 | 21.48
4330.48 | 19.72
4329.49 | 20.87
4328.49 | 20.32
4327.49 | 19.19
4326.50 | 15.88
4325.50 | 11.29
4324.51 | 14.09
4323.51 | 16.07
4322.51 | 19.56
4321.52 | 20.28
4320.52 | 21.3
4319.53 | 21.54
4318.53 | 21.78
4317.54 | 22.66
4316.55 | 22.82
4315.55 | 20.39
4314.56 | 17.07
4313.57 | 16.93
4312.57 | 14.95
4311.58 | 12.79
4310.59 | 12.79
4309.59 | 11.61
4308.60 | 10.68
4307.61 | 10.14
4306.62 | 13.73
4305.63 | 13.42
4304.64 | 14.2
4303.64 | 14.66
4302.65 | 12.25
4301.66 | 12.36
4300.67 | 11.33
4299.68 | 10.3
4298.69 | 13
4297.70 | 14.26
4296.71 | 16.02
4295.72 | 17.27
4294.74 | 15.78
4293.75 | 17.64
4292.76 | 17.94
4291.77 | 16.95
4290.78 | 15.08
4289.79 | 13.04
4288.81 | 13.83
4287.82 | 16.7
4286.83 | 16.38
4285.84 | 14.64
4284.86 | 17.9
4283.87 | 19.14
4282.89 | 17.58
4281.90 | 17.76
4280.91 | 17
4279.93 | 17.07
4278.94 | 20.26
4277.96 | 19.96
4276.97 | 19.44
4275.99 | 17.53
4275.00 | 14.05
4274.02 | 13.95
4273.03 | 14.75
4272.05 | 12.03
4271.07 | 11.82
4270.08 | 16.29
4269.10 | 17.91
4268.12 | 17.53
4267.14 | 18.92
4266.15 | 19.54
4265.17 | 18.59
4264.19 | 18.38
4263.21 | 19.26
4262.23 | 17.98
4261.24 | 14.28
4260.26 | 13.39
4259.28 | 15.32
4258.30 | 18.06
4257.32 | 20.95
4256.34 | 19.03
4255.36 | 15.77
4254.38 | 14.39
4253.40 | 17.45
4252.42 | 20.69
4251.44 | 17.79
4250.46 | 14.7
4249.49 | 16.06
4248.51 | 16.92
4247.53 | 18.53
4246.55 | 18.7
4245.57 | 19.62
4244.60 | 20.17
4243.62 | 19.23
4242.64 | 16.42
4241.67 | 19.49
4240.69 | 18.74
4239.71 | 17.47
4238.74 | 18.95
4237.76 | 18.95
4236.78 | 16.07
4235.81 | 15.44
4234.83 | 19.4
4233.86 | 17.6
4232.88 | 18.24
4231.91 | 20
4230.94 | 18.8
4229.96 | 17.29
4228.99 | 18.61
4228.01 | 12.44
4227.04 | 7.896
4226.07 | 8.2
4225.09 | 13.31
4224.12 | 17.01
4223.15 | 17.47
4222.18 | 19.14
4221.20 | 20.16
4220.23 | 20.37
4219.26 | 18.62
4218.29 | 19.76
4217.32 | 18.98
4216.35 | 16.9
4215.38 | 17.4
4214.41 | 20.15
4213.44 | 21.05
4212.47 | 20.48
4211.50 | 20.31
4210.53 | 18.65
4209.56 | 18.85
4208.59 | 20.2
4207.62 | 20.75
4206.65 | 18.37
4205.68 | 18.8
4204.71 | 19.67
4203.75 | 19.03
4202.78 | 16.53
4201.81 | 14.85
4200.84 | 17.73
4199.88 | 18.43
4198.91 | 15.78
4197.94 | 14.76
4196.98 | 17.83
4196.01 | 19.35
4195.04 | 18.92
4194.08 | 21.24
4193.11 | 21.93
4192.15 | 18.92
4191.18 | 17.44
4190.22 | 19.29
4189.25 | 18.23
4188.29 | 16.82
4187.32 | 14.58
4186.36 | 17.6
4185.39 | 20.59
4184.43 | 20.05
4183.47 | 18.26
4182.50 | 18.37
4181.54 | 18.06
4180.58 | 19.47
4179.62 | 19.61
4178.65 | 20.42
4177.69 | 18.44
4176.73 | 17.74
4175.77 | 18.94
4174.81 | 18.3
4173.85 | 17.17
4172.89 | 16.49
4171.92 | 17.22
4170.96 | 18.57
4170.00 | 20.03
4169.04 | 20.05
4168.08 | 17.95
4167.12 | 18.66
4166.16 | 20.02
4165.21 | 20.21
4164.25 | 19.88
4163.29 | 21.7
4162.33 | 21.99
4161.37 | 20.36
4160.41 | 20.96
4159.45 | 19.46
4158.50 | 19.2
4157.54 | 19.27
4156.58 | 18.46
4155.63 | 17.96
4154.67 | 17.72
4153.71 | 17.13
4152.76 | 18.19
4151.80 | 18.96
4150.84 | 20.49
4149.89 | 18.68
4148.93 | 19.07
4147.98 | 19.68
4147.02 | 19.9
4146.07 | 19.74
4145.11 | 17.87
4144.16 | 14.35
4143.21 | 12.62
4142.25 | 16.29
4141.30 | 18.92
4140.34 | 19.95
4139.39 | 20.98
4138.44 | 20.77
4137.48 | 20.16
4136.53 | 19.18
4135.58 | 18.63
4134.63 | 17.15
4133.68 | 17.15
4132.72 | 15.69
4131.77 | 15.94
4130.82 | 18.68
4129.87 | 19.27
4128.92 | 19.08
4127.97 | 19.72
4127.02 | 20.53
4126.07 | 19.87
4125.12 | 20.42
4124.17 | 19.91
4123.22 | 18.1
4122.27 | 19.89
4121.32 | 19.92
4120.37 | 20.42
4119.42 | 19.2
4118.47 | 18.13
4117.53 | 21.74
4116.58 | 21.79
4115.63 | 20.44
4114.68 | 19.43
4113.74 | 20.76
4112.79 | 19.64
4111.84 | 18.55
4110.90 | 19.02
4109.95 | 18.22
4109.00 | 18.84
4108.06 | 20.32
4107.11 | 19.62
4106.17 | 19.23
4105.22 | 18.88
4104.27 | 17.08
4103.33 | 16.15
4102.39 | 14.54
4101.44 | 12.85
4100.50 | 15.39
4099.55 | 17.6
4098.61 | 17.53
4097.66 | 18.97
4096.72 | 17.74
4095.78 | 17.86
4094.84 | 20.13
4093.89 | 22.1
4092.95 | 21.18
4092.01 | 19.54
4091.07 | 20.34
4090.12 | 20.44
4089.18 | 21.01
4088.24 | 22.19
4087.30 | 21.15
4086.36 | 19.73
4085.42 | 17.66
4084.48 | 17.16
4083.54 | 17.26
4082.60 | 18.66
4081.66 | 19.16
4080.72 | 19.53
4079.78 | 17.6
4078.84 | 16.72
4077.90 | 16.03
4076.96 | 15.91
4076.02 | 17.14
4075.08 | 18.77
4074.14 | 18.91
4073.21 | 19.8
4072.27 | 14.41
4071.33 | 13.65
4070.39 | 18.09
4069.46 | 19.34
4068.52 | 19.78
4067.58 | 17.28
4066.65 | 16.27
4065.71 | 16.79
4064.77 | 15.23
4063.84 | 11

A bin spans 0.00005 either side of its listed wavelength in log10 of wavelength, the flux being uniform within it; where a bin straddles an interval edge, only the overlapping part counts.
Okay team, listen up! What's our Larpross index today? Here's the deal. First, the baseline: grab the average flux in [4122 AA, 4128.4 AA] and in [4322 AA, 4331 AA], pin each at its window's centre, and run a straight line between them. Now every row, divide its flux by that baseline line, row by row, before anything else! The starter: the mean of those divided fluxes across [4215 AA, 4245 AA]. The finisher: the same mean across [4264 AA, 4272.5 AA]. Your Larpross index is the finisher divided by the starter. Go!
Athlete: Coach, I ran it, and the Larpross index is 0.99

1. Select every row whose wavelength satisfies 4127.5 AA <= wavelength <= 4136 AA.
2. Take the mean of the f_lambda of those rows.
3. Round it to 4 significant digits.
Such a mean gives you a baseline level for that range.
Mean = 17.92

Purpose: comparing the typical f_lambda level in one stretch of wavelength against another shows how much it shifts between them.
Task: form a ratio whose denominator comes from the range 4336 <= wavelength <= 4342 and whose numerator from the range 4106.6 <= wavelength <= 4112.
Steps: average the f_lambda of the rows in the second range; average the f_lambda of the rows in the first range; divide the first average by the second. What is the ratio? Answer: 1.22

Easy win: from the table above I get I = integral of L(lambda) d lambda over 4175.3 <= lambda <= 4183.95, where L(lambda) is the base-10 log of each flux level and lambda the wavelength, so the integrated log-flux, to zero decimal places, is 11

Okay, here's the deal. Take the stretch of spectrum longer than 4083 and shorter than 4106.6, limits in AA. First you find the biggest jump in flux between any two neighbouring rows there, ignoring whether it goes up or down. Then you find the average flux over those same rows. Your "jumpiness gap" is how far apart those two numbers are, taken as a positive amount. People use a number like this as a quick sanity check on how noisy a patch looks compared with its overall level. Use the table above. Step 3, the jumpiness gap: 16.0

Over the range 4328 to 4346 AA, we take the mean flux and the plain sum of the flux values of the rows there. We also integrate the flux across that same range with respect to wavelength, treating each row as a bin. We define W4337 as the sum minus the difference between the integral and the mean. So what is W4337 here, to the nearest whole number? 19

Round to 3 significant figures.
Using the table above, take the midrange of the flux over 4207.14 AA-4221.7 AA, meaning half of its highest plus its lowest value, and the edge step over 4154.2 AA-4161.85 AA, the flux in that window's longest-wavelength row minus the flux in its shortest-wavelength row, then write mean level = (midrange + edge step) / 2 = 10.8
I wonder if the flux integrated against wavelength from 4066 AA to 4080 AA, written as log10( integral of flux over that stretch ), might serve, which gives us 2.4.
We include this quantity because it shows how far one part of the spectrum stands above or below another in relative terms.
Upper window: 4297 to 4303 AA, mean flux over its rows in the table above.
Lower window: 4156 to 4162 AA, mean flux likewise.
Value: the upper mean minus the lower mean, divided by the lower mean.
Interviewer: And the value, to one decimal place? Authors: -0.4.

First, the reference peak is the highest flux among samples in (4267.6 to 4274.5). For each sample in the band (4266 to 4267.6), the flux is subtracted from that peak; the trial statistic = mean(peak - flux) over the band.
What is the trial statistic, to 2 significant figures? -1.3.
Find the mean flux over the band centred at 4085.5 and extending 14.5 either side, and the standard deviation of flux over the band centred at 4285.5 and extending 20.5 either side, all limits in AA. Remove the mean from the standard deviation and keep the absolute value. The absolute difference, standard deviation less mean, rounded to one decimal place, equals 16.0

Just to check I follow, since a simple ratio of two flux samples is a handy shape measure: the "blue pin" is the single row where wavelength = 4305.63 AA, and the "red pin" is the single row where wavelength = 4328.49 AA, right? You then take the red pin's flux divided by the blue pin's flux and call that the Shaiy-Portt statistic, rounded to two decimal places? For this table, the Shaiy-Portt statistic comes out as 1.51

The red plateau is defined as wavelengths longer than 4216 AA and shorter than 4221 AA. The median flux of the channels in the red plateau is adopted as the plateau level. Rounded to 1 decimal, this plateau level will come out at 19.0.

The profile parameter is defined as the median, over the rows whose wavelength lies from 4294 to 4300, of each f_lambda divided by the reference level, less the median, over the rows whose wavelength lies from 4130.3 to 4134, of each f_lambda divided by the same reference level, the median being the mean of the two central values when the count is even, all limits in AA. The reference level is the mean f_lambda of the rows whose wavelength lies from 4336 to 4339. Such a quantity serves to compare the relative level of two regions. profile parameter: -0.088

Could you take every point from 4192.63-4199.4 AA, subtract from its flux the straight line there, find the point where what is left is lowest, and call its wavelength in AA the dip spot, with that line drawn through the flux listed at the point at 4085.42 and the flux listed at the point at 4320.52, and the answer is 4197.94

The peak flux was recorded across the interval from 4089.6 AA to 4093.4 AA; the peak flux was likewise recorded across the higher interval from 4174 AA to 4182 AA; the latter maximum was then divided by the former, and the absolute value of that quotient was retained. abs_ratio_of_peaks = 0.96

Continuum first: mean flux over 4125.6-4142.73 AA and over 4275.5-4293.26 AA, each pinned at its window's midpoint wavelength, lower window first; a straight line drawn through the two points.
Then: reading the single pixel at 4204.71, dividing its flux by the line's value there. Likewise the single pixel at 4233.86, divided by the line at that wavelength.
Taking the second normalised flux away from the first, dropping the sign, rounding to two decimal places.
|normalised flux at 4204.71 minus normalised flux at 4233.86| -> 0.10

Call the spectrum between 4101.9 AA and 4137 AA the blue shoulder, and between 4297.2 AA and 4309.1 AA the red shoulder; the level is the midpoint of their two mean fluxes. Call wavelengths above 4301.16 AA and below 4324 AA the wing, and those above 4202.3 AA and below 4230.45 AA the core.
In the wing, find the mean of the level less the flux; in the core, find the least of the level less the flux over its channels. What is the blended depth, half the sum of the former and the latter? -2.9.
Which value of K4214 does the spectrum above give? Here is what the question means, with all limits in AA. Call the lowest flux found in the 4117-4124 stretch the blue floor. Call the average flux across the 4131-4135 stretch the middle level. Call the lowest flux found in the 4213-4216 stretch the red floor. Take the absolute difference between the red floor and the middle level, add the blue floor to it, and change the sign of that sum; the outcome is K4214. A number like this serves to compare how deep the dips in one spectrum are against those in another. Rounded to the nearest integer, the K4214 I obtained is -19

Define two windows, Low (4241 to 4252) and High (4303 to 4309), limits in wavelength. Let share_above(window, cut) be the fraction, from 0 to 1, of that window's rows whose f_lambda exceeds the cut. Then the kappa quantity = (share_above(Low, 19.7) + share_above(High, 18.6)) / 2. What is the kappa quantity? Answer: 0.05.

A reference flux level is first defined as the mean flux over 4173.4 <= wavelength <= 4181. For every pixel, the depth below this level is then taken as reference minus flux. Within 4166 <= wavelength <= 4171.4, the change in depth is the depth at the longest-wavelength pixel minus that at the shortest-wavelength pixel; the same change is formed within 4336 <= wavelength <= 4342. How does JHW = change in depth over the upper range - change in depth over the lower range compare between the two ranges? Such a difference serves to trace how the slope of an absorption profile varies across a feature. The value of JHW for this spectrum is 1.22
